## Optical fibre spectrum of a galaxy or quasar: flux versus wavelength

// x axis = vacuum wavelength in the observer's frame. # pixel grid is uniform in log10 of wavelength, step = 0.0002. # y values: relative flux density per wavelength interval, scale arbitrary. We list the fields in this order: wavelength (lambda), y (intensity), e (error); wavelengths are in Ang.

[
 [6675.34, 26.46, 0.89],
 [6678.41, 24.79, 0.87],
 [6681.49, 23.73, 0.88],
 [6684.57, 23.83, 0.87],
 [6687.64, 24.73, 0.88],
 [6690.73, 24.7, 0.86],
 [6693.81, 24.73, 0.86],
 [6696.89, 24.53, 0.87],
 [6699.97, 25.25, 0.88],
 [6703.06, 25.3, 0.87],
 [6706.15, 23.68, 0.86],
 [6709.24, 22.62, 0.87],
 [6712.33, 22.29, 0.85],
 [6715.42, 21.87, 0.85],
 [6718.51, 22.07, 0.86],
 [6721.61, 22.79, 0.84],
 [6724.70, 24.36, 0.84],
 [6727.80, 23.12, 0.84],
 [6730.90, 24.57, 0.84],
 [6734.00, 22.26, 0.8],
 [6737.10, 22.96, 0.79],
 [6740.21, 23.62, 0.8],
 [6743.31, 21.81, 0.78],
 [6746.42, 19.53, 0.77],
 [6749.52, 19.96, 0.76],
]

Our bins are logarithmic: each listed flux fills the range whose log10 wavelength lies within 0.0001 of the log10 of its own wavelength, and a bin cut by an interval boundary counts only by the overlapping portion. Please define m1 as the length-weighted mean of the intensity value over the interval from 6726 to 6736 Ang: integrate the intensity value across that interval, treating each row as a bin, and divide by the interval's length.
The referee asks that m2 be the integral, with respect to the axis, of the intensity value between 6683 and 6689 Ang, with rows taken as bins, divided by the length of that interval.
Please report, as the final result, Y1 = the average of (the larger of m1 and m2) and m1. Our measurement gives 23.8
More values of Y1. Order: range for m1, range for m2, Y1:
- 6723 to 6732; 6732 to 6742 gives 24.0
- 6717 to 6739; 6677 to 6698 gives 23.8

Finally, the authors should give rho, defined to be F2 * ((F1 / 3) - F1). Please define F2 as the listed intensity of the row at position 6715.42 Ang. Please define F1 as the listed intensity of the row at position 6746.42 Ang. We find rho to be -285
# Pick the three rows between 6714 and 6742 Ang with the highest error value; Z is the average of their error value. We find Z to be 0.850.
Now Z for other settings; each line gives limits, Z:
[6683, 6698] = 0.873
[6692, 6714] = 0.873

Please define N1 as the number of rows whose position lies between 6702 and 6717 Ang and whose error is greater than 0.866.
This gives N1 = 2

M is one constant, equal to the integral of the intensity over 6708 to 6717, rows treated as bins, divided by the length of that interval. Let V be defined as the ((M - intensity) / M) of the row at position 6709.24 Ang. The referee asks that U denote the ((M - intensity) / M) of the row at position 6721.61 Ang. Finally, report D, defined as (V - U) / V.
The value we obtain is -0.5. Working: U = -0.02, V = -0.016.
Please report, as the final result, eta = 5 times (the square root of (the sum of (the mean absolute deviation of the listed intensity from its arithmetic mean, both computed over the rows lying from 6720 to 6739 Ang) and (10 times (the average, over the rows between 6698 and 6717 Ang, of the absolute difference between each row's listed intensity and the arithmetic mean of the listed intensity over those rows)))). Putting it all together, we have 18.1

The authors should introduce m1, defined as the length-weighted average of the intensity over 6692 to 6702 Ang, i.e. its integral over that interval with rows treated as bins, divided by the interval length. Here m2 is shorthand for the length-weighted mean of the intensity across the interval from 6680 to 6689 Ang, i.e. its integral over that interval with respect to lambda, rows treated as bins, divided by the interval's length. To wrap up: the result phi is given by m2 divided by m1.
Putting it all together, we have 0.97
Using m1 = 24.9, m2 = 24.1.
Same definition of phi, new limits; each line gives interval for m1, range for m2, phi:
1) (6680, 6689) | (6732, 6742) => 0.95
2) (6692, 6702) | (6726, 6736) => 0.94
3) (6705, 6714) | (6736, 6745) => 1.00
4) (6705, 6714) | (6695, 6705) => 1.09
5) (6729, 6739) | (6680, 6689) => 1.04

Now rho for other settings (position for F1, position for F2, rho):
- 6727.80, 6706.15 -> -365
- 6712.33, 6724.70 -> -362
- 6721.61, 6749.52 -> -303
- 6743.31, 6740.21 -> -343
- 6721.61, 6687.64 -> -376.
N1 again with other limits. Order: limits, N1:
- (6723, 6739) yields 0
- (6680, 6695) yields 3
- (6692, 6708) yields 3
